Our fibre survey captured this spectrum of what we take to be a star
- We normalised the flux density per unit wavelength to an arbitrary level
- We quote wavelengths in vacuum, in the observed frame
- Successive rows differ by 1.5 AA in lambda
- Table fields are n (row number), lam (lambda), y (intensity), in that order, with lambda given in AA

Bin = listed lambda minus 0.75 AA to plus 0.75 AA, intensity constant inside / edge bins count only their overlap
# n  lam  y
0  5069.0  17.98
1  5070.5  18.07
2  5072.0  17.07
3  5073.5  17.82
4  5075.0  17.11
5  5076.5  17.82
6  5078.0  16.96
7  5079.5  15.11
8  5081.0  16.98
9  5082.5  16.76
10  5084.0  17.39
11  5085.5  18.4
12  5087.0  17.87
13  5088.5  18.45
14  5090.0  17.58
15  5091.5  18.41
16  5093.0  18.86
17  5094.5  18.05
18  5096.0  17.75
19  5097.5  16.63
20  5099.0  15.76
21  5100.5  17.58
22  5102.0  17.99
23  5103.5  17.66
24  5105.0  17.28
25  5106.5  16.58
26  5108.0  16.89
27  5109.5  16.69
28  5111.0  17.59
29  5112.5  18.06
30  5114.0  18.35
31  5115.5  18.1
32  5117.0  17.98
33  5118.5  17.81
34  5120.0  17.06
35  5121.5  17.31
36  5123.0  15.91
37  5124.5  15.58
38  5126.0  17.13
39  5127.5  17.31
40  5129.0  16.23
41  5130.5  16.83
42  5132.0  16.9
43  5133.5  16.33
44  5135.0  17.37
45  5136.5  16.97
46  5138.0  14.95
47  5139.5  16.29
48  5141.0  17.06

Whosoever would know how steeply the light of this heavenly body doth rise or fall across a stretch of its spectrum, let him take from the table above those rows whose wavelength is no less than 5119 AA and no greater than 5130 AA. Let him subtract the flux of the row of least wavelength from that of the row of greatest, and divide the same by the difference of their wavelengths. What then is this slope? -0.092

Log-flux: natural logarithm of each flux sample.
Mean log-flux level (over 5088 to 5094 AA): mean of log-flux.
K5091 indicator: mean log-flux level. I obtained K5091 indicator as 2.91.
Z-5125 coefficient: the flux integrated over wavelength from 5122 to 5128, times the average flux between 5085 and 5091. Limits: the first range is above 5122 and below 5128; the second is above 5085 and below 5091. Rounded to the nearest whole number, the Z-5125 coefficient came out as 1788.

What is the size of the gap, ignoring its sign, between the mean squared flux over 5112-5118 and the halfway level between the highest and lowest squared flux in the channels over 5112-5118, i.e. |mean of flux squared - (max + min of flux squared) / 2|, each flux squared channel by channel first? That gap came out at 2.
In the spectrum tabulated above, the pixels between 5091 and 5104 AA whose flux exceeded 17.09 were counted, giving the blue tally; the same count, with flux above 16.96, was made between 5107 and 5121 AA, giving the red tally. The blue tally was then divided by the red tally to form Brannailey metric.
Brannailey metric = 1.00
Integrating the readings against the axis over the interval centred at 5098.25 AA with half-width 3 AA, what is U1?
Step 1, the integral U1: 102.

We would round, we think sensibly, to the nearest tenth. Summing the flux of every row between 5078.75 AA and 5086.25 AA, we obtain 84.6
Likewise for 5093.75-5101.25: 85.8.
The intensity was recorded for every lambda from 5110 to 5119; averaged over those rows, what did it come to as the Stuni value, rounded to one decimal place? 18.0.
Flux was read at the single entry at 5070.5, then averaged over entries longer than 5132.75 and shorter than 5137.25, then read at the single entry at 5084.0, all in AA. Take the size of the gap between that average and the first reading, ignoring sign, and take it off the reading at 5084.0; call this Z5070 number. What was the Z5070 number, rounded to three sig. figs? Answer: 16.2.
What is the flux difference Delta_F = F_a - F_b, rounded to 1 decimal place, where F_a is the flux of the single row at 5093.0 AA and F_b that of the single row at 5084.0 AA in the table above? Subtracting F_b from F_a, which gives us 1.5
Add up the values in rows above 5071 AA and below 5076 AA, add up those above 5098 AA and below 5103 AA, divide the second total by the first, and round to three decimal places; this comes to 0.987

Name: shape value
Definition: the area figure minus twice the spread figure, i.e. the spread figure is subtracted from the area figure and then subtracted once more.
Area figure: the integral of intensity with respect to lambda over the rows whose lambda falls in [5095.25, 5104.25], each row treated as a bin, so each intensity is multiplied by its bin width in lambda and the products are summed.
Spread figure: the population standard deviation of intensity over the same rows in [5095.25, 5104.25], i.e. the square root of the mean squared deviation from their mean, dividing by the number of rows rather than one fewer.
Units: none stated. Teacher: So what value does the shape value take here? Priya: 153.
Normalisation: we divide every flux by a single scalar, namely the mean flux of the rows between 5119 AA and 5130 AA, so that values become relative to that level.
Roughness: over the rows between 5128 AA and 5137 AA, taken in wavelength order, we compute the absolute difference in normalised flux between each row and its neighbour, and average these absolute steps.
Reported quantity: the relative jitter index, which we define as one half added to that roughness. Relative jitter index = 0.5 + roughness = 0.532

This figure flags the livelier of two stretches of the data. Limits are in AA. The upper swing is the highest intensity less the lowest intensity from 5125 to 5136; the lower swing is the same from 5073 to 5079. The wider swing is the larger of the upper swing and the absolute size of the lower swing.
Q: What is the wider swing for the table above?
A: 1.1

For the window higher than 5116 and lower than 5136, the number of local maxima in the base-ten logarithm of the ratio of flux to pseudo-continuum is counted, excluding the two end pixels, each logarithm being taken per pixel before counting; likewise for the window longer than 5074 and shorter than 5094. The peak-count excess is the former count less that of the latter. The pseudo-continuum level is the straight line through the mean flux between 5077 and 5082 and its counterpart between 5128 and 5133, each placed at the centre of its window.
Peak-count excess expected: -1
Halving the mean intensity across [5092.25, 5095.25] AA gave 9.23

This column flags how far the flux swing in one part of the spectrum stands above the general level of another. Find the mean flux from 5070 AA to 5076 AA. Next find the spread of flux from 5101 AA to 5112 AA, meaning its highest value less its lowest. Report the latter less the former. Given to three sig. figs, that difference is -16.1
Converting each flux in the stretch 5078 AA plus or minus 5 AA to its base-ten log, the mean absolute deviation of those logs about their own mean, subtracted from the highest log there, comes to 1.24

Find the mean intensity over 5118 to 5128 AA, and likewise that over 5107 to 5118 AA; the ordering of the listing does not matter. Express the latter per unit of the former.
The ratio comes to 1.05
